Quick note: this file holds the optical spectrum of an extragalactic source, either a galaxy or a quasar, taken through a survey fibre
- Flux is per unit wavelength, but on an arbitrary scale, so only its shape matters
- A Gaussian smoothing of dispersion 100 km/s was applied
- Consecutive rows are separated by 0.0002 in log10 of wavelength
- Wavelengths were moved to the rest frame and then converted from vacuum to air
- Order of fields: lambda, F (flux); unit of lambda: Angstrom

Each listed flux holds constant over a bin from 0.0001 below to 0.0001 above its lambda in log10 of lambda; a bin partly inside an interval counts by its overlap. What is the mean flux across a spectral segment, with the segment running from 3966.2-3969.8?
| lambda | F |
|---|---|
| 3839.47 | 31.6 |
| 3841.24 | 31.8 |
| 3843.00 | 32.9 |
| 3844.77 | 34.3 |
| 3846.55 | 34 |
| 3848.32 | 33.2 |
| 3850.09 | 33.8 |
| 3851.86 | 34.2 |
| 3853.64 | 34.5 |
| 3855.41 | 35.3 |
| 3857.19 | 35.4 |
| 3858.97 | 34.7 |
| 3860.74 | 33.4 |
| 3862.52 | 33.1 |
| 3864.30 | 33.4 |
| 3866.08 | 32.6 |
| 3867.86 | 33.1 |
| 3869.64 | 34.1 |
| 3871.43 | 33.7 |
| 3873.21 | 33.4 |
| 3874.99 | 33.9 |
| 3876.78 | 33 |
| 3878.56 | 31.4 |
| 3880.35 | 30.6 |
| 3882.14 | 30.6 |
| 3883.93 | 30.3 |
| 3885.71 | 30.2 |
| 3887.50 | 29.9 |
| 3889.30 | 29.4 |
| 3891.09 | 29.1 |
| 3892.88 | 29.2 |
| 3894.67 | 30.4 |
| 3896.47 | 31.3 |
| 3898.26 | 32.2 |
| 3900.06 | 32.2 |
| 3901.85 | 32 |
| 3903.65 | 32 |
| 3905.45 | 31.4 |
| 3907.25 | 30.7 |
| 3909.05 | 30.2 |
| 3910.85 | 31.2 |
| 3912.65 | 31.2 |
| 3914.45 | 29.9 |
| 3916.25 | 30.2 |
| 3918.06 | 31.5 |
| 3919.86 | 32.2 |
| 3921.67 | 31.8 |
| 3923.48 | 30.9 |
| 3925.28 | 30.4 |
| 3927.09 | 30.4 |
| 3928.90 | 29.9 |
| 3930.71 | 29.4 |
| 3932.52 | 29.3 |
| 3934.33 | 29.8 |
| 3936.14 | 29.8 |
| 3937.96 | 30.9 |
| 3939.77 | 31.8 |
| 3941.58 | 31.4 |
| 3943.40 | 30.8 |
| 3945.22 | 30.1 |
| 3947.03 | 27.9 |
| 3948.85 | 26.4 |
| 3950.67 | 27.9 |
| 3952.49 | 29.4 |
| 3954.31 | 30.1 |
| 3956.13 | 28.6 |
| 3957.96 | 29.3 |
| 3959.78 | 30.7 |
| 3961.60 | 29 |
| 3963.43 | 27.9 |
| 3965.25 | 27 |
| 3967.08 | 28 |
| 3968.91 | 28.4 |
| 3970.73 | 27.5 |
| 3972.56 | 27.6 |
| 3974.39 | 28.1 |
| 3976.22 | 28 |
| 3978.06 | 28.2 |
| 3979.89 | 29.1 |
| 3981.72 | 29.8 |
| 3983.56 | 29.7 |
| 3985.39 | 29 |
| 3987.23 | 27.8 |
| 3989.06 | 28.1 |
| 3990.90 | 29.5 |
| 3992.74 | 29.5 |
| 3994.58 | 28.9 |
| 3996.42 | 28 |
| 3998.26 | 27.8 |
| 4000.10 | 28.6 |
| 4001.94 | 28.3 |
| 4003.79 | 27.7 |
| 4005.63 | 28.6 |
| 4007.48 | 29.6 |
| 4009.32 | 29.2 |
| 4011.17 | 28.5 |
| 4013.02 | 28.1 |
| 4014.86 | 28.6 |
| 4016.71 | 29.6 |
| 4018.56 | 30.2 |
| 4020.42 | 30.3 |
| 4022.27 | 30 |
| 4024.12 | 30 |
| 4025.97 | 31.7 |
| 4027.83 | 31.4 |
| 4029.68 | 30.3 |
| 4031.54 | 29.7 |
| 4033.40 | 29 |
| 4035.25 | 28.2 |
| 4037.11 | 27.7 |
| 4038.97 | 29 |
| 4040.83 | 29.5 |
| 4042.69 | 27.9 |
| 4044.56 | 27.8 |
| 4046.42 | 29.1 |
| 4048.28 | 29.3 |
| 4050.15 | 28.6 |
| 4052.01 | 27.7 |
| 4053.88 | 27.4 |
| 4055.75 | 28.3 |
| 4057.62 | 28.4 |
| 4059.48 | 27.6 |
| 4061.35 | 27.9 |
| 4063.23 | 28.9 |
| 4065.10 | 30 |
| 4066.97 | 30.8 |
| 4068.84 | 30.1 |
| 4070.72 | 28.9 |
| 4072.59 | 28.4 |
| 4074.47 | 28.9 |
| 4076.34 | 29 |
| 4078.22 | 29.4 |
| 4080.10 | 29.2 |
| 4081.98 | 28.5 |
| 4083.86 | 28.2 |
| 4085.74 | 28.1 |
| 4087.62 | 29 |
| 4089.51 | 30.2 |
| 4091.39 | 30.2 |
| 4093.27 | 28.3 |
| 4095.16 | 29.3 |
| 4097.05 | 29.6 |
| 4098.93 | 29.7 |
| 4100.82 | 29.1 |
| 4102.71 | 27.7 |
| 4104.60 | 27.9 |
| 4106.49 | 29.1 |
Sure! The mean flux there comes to 28.2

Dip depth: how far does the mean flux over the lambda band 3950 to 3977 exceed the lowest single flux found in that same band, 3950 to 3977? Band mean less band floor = 1.5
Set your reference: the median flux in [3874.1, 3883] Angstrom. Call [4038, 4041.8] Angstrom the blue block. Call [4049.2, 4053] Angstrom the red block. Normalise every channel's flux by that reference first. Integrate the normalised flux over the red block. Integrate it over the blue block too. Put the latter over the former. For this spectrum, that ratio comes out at 1.04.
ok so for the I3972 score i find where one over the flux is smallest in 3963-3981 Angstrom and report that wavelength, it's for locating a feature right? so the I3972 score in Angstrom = 3979.89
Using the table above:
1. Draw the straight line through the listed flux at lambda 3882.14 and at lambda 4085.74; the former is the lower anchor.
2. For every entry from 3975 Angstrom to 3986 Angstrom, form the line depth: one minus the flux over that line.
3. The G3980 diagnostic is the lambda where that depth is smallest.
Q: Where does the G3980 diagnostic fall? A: 3981.72 Angstrom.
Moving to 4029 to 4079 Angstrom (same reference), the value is 4066.97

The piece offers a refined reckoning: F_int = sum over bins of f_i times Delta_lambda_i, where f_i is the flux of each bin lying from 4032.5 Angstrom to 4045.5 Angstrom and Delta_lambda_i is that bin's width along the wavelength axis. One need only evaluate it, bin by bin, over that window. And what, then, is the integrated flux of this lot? 370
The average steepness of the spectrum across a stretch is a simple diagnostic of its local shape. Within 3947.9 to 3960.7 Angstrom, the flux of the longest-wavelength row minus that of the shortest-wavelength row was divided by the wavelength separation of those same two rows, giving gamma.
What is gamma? 0.4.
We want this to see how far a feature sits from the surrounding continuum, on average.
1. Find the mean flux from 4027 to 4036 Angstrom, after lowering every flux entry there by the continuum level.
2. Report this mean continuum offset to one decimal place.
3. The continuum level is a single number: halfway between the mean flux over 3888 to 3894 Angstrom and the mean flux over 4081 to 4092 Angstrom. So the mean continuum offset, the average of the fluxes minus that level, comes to 0.6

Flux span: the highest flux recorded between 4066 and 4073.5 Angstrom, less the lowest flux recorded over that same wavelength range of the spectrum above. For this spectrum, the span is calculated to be 2.40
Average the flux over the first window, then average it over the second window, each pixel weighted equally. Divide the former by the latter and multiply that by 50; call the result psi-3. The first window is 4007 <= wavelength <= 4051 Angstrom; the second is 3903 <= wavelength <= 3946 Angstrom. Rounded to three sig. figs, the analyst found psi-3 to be 47.7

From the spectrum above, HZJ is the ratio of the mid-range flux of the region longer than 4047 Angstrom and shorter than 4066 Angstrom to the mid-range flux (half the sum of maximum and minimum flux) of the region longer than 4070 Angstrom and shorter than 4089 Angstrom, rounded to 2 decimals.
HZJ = 1.00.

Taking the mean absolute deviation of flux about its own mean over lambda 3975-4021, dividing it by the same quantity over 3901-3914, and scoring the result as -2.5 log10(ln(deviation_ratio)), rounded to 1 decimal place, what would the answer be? 1.1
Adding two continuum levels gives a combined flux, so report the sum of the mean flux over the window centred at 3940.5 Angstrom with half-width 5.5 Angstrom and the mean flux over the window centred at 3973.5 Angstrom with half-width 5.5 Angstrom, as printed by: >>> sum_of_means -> 59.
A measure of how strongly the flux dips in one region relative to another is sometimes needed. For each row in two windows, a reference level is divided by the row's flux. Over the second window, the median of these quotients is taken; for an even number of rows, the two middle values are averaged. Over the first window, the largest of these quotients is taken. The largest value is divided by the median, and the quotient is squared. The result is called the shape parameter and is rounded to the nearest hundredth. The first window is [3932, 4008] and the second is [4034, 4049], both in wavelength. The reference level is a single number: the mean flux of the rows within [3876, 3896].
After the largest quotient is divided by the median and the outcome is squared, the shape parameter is 1.17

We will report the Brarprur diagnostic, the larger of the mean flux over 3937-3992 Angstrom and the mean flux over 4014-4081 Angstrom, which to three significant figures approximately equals 29.1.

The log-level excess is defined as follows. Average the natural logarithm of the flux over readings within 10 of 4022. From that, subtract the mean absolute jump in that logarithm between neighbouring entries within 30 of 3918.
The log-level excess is 3.38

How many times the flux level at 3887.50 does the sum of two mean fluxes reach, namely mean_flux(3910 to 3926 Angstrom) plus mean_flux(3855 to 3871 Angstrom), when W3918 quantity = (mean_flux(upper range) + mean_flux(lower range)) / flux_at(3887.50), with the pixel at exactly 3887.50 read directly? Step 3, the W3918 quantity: 2.17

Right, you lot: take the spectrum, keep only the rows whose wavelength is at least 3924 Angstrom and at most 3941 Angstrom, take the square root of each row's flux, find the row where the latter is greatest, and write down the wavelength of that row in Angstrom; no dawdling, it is 3939.77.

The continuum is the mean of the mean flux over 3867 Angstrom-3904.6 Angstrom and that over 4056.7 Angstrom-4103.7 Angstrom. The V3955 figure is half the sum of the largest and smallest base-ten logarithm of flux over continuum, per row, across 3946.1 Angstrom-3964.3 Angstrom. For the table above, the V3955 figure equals -0.027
